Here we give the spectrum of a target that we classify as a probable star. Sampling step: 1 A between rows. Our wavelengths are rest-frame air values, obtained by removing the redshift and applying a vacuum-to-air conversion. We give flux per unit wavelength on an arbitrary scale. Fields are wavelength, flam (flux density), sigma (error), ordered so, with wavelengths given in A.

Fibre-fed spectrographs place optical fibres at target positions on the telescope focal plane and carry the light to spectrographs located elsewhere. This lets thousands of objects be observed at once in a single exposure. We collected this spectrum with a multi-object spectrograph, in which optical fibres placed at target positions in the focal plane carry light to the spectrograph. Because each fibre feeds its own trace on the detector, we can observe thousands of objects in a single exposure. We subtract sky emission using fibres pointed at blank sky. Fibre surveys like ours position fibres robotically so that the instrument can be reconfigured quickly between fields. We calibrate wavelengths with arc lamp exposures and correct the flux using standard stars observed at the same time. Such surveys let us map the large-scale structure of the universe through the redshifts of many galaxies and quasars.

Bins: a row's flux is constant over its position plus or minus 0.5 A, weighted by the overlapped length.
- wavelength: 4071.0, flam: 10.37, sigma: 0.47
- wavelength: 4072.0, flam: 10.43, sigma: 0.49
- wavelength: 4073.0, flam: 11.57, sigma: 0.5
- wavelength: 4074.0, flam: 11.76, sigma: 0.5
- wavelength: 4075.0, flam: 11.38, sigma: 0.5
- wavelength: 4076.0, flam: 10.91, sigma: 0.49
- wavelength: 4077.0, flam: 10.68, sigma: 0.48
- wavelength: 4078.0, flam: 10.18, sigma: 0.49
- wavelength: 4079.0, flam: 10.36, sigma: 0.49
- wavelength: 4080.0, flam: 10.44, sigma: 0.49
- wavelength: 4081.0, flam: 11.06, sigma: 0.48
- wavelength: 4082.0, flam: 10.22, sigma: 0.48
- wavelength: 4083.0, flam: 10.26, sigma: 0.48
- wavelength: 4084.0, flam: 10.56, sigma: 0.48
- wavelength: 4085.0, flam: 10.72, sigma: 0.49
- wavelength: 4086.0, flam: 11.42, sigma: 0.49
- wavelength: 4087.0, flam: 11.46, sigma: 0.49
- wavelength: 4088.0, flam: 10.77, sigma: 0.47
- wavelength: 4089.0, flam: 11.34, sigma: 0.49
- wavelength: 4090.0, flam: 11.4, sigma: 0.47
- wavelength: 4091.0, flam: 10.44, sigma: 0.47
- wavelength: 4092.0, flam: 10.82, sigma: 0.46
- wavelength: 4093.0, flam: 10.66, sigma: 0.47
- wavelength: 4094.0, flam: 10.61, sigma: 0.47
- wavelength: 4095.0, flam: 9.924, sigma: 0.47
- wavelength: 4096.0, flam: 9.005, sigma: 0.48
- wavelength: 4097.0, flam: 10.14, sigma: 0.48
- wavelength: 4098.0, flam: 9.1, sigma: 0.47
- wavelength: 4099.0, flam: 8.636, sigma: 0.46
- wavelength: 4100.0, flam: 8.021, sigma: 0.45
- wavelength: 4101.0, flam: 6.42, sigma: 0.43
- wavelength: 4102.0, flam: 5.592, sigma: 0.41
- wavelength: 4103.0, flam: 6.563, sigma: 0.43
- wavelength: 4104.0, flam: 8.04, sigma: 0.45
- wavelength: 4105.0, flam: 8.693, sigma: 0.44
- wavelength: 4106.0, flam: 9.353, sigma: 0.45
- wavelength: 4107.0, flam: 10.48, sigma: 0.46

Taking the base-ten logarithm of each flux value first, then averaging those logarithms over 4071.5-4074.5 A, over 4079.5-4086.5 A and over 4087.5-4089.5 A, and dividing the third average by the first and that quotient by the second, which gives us 0.97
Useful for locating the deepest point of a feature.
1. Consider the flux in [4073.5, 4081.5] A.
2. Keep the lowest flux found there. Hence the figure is 10.18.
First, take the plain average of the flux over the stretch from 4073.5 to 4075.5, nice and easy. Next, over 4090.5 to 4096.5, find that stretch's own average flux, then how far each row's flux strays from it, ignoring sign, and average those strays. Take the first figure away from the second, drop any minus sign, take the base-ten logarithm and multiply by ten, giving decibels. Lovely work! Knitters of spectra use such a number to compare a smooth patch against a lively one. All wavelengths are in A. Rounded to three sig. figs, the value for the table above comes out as 10.4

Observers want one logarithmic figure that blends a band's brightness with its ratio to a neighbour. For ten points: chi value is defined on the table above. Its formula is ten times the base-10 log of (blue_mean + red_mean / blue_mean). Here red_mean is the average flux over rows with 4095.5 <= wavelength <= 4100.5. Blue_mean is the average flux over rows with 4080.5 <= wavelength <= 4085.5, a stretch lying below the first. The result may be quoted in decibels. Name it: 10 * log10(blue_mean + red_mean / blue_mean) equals 10.6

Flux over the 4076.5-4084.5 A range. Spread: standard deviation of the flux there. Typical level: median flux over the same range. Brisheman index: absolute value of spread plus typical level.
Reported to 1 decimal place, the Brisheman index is 10.7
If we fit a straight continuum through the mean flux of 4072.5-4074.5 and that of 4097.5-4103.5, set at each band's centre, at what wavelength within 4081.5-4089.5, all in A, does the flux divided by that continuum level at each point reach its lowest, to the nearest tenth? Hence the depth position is 4082.0 A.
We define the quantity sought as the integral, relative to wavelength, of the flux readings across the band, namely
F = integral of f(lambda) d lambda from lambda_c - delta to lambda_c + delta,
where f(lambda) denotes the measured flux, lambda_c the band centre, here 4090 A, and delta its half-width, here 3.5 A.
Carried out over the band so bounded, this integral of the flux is 76.9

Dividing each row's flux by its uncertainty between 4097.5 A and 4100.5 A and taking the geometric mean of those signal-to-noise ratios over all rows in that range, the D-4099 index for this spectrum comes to 18.6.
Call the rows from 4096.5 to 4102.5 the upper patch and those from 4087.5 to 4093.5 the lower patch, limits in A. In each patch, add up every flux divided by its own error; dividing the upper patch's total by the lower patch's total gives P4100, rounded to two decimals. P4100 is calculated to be 0.76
